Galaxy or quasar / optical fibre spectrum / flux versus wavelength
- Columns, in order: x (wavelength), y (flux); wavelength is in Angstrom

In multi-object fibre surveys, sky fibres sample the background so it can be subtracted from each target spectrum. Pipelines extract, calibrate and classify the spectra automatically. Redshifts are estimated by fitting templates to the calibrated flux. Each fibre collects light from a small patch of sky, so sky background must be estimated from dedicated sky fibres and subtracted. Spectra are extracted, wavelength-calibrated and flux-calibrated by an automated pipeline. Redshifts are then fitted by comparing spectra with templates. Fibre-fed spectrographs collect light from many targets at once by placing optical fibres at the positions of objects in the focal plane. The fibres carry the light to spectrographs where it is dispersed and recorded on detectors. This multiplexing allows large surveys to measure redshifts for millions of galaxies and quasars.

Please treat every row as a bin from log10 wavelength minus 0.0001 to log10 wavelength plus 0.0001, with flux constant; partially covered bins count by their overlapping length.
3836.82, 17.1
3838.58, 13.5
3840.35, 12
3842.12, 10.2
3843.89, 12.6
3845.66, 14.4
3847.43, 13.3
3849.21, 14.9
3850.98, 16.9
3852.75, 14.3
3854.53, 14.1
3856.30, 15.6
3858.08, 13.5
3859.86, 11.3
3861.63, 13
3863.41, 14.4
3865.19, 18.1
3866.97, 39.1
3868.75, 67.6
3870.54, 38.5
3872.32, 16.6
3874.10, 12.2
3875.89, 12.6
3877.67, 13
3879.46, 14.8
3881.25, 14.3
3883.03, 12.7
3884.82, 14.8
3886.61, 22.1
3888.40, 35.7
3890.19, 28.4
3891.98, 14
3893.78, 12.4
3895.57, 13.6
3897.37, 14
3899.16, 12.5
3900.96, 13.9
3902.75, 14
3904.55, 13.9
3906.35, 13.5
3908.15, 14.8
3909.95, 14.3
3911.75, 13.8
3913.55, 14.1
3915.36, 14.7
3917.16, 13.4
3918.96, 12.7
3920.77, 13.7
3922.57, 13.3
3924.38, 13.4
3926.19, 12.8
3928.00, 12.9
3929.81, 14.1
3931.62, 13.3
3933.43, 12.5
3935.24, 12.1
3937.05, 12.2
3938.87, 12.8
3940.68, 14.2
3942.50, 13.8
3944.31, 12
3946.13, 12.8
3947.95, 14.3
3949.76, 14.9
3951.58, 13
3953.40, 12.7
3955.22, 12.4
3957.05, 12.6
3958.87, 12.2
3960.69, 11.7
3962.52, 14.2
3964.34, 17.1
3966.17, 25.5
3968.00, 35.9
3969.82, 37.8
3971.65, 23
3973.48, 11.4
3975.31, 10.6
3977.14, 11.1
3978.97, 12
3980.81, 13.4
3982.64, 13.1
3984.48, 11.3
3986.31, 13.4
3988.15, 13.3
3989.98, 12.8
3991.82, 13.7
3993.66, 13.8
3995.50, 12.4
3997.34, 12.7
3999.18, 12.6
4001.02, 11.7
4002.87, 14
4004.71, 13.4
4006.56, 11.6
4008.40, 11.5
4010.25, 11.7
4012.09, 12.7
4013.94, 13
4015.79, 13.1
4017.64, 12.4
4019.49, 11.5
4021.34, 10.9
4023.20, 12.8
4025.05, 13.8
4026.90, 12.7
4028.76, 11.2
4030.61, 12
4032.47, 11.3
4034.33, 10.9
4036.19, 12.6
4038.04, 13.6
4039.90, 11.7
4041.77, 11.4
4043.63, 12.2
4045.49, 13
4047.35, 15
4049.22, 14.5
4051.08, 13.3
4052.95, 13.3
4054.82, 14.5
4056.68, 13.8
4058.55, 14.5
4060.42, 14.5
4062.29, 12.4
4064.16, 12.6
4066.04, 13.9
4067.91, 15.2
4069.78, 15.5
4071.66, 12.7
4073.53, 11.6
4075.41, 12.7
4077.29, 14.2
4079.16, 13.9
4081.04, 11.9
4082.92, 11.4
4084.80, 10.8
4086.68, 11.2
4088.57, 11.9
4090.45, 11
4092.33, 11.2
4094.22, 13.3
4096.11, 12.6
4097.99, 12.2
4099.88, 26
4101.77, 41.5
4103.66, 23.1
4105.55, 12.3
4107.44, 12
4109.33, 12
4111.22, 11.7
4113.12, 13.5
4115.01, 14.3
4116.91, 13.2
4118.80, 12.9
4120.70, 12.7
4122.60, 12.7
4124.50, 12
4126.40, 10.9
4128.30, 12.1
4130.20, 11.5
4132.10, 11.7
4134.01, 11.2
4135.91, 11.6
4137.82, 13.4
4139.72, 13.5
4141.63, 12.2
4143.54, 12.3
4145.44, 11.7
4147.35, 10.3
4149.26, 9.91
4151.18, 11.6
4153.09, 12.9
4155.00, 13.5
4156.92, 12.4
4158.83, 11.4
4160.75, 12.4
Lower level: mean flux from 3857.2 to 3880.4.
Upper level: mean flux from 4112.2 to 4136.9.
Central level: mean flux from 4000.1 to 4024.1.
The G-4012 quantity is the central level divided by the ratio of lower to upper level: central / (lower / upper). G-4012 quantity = 6.9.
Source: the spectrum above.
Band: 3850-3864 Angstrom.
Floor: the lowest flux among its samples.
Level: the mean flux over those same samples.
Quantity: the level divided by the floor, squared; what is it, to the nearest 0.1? 1.6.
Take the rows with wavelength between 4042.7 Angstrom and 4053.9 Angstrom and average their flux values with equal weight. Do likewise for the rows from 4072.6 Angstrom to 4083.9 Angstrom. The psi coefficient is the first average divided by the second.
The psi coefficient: 1.07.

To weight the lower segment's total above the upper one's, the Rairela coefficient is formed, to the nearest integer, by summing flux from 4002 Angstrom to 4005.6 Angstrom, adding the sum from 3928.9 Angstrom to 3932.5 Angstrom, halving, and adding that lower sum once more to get 55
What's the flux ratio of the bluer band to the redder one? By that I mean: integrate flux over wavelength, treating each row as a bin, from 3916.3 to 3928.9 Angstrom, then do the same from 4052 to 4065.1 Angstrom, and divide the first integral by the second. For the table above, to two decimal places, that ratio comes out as 0.93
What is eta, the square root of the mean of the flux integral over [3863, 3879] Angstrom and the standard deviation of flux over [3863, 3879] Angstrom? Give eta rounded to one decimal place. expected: 14.7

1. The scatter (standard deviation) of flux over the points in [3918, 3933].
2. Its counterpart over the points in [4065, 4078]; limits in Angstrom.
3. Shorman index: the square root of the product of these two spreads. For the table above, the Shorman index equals 0.8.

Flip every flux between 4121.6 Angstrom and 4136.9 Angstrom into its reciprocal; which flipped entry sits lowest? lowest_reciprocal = 0.079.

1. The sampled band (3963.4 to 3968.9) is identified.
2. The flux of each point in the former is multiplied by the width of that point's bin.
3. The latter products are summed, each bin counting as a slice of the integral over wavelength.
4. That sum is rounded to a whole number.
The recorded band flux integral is 143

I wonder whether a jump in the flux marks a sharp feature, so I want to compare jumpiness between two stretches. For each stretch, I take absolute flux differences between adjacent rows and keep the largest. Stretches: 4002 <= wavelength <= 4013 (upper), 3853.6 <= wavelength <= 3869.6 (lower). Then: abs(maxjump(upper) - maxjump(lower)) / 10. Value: 2.67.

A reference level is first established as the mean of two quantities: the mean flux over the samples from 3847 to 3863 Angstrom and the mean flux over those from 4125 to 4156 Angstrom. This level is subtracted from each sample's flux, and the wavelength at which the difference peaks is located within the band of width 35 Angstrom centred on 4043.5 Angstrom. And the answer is 4047.35 Angstrom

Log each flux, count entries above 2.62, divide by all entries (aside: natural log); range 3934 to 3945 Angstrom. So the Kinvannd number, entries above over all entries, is 0.33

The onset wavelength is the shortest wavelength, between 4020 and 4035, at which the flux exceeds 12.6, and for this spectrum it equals 4023.20 Angstrom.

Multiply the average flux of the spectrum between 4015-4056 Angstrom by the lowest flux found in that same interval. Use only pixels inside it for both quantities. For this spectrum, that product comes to 138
